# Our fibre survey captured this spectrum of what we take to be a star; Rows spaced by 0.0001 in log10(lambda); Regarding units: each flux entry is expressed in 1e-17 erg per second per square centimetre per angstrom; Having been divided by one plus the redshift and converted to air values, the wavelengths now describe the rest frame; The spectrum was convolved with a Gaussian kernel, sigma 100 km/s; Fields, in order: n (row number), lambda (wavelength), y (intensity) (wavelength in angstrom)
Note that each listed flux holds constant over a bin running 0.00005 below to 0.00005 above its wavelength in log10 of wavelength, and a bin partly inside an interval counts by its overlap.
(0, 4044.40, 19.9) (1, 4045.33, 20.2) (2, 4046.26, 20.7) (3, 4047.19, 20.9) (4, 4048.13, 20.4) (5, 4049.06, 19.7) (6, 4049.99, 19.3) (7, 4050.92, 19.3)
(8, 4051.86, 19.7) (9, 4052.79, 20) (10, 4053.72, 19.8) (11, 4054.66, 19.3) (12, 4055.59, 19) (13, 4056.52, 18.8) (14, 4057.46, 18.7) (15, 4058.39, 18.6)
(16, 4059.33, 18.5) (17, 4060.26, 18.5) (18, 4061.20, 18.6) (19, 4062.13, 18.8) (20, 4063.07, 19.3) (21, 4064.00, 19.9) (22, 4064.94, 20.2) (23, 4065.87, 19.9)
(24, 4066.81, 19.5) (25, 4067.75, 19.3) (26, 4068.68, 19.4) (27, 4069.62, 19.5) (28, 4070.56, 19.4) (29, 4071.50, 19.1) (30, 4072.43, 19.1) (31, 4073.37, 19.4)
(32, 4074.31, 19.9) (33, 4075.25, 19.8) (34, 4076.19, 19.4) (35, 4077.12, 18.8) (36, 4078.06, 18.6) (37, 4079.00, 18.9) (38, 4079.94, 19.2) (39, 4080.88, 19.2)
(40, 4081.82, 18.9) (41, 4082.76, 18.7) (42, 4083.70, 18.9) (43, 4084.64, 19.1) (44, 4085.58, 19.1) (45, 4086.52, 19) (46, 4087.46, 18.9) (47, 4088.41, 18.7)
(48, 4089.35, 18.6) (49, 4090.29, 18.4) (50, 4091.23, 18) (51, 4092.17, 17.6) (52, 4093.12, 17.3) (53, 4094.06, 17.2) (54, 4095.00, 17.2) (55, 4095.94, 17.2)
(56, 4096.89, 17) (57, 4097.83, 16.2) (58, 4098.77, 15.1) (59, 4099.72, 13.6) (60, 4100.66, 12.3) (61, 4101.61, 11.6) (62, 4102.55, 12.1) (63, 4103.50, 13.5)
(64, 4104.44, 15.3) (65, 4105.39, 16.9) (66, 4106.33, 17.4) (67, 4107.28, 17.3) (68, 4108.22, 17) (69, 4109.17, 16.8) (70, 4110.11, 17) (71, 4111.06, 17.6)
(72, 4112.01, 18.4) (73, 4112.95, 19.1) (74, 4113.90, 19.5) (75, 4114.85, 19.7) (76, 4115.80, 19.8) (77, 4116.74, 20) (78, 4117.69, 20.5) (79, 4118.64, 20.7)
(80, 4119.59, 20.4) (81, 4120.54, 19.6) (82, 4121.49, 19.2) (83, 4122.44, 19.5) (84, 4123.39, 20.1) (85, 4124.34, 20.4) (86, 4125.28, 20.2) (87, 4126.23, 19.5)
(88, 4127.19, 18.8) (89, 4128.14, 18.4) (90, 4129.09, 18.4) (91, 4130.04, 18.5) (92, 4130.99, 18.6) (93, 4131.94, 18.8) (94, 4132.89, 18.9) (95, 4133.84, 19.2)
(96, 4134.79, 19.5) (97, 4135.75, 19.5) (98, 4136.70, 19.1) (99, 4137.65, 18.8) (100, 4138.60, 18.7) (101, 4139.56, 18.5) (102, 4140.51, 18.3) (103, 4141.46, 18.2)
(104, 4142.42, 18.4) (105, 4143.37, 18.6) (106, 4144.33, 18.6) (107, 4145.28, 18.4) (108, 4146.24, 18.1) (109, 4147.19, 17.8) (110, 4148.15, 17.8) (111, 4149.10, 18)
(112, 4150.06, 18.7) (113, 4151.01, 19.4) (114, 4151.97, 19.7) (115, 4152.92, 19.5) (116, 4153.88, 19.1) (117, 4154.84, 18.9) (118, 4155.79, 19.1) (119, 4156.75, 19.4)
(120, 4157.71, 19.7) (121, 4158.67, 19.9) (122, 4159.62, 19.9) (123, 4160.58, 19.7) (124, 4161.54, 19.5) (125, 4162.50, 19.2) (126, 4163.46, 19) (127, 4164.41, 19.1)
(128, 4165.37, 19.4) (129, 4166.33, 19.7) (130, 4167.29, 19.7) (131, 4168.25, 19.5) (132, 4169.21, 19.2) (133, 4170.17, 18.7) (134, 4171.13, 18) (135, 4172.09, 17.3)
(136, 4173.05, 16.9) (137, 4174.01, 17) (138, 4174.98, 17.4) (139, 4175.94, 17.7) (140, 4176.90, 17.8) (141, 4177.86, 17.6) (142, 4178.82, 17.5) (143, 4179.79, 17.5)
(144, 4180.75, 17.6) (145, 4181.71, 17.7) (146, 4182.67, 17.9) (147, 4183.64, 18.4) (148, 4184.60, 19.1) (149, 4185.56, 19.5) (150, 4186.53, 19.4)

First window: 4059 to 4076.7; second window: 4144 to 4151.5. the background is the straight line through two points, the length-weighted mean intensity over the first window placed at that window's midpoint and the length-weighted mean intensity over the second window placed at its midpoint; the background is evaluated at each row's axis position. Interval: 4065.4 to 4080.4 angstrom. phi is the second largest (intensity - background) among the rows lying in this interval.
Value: 0.5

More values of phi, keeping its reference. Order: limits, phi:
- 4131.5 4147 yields 1.0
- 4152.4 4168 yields 1.7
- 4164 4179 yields 1.6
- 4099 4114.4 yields 0.3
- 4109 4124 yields 1.8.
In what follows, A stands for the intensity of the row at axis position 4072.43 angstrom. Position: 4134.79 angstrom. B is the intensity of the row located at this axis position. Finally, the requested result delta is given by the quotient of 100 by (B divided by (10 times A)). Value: 979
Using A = 19.1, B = 19.5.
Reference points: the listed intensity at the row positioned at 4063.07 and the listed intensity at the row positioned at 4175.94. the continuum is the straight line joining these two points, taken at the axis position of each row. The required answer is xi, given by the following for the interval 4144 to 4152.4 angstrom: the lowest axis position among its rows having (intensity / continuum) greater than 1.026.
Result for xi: 4150.06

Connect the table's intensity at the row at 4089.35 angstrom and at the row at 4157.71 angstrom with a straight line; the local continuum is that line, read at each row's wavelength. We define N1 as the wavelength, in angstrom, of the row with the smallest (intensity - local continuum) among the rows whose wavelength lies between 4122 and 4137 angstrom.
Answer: 4129.09 angstrom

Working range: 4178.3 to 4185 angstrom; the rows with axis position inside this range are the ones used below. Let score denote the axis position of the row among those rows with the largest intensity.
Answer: 4184.60 angstrom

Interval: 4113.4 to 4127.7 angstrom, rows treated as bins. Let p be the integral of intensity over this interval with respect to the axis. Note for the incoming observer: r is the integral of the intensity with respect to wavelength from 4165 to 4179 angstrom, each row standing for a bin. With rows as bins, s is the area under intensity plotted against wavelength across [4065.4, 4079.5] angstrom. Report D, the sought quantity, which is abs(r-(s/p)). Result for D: 254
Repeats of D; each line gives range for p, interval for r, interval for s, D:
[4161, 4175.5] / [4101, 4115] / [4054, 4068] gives 230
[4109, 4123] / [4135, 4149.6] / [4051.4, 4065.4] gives 269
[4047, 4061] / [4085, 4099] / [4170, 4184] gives 248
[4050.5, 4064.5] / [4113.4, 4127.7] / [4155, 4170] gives 283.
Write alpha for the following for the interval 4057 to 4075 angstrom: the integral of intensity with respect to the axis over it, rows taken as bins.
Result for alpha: 346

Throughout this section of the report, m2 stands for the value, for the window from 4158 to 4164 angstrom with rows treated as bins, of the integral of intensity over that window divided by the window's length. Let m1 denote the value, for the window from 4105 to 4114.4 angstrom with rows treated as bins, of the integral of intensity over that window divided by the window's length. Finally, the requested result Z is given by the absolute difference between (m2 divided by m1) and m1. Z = 16.6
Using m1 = 17.7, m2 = 19.6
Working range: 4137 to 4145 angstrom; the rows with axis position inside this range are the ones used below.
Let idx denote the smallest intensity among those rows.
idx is 18.2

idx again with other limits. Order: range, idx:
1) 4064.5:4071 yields 19.3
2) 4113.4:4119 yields 19.5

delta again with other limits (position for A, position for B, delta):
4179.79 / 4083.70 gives 926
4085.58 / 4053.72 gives 965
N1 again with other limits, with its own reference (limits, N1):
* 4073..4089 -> 4088.41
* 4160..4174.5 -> 4173.05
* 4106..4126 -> 4109.17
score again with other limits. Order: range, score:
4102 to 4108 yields 4106.33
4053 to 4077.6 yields 4064.94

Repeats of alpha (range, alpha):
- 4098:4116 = 293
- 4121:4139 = 345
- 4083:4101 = 313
